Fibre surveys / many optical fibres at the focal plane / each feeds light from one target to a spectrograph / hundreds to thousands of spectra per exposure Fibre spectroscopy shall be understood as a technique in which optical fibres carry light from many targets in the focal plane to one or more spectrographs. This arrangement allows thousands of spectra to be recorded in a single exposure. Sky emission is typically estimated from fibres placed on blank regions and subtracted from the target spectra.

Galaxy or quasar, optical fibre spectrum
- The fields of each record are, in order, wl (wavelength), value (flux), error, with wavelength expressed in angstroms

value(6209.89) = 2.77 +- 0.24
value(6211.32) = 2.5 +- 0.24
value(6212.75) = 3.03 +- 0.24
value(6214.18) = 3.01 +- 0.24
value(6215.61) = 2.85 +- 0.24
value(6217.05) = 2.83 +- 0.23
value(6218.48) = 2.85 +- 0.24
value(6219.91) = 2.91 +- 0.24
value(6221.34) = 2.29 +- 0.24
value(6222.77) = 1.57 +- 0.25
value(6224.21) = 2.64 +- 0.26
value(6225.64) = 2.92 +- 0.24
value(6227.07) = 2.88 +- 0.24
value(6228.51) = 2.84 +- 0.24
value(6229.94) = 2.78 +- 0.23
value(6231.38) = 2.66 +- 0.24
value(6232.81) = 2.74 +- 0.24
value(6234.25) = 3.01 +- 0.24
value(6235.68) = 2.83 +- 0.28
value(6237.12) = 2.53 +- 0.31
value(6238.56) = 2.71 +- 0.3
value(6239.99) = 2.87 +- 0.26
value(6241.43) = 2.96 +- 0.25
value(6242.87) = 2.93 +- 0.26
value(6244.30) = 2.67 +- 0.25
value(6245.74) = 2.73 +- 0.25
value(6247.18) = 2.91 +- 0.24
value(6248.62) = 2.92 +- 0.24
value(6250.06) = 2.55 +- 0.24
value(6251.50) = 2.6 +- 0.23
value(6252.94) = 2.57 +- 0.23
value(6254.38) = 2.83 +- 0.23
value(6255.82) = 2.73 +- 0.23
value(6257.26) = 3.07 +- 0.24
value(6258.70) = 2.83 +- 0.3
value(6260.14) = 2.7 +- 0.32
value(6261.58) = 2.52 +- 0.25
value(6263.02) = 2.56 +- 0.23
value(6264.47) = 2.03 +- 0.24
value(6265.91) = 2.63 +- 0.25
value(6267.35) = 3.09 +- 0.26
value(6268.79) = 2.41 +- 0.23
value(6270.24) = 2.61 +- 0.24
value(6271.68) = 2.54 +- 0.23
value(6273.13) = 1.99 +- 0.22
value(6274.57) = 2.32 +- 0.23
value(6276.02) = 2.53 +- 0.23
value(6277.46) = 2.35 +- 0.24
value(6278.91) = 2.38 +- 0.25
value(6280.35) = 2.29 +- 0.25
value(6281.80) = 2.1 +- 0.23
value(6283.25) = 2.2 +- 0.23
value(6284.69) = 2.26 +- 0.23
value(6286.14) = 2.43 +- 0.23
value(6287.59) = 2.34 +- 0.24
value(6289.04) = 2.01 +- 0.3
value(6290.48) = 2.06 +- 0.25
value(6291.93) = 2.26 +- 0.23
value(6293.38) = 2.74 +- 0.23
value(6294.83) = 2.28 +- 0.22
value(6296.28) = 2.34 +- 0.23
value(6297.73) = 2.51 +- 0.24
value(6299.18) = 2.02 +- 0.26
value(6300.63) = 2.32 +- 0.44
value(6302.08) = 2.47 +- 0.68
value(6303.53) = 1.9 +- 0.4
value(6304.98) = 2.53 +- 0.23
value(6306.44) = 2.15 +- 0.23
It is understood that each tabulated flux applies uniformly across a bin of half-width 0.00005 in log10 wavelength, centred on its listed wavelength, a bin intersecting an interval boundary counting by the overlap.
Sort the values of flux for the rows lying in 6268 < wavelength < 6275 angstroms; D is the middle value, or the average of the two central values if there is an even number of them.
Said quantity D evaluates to 2.4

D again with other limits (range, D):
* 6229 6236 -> 2.8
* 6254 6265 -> 2.7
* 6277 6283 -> 2.3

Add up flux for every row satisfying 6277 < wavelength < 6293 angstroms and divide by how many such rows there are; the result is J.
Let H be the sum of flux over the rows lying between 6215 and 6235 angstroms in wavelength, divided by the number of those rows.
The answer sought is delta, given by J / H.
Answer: 0.83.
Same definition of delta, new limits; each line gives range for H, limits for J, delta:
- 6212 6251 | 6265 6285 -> 0.87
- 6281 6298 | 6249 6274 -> 1.13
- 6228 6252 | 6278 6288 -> 0.82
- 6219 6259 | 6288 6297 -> 0.84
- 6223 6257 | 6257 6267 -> 0.94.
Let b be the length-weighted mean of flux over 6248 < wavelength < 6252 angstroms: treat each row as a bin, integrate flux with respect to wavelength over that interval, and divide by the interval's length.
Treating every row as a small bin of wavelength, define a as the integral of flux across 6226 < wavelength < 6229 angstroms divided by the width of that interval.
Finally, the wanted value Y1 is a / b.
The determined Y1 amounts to 1.07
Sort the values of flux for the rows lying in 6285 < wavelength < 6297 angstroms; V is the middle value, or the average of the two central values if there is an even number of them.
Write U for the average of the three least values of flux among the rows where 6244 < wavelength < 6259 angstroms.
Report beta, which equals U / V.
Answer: 1.11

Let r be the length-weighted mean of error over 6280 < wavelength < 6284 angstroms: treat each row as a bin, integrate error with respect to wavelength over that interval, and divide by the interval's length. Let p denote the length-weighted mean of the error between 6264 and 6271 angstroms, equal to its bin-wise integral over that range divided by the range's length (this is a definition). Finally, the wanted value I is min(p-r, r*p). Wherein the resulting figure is 0.01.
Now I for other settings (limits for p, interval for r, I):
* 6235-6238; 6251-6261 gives 0.04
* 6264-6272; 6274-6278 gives 0.01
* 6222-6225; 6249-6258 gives 0.02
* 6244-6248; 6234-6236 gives -0.02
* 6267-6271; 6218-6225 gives 0.00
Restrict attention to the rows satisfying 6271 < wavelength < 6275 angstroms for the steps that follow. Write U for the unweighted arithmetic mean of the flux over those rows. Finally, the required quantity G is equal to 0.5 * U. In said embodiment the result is 1.14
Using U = 2.28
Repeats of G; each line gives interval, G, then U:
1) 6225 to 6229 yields 1.44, 2.88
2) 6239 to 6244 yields 1.46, 2.92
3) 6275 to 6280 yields 1.21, 2.42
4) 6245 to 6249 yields 1.43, 2.85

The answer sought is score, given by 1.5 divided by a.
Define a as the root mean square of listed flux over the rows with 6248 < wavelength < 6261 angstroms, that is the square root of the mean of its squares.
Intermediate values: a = 2.8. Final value 0.54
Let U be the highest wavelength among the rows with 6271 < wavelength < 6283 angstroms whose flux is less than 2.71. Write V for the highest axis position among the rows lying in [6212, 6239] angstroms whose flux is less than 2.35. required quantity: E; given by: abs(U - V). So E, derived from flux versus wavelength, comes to 59.0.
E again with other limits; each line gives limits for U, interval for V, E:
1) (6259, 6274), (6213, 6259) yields 50.4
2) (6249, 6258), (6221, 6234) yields 30.2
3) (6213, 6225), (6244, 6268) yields 40.3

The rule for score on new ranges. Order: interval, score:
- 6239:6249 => 0.52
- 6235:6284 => 0.57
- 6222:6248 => 0.55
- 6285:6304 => 0.65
